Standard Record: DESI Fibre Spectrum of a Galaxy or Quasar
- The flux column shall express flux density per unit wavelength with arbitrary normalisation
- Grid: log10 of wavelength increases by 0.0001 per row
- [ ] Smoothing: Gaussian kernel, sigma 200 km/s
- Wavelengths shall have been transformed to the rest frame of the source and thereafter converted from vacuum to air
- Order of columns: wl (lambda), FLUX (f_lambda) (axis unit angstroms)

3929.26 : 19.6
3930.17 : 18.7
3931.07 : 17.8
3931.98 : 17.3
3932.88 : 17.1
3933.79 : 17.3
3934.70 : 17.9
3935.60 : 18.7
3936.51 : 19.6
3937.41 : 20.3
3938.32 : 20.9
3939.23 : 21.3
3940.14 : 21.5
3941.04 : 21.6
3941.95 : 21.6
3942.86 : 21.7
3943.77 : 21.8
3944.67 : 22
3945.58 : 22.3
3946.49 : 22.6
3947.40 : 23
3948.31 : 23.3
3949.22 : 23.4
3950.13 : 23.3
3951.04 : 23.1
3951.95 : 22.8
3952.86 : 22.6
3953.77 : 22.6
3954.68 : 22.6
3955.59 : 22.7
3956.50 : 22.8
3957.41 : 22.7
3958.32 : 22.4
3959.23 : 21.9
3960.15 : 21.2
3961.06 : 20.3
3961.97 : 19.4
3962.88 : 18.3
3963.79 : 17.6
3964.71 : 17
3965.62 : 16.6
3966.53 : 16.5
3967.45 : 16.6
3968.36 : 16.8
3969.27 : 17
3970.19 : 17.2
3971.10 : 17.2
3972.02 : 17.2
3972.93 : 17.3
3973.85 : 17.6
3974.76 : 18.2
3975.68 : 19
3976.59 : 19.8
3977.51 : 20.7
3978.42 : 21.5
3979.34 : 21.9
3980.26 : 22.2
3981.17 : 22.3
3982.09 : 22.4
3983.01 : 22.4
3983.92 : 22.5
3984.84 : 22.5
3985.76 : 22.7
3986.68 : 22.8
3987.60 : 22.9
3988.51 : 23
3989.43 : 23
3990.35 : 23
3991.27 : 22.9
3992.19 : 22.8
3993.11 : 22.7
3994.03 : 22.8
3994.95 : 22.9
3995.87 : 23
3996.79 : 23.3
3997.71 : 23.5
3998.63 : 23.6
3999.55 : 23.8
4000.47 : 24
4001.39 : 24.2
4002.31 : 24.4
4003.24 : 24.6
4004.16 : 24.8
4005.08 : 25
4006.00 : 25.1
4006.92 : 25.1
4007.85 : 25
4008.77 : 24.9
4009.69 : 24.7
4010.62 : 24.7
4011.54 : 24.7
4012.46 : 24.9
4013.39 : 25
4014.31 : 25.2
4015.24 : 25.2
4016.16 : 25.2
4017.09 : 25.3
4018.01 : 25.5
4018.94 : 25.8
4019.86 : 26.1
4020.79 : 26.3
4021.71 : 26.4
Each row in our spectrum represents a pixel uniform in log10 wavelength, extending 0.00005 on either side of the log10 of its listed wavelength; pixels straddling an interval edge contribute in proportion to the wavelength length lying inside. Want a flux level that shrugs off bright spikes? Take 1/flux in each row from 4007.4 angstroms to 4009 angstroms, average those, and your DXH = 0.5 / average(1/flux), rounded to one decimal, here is 12.5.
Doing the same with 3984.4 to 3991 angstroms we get 11.4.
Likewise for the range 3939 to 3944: 10.8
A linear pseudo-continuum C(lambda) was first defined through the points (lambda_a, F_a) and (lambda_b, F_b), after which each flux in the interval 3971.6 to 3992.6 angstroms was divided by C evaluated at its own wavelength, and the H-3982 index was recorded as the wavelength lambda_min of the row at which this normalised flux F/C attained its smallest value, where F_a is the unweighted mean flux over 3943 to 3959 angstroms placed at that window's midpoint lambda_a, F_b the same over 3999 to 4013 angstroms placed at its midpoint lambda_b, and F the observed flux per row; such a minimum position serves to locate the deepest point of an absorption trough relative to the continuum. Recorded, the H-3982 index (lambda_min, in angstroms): 3972.02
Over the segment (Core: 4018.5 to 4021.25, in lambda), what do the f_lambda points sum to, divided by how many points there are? 26.1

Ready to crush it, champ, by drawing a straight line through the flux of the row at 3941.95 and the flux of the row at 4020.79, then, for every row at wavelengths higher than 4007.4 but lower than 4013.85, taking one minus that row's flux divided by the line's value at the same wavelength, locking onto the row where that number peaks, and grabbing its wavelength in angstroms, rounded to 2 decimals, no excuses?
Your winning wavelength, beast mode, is 4011.54 angstroms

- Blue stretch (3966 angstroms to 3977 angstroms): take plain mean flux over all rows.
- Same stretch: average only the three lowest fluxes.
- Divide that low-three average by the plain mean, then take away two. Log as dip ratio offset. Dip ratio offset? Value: -1.05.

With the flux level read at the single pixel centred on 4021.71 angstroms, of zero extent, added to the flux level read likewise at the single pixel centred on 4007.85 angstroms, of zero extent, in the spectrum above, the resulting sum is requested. 51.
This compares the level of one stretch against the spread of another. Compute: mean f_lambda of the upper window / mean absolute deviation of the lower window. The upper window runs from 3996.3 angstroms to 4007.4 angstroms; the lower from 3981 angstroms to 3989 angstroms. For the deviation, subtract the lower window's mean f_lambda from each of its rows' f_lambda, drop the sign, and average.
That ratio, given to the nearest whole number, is 114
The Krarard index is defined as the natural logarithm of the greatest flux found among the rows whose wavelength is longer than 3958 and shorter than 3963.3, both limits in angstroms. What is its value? 3.11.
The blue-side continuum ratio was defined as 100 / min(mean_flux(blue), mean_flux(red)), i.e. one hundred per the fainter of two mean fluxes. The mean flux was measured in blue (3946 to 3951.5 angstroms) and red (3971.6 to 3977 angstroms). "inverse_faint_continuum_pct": 5.50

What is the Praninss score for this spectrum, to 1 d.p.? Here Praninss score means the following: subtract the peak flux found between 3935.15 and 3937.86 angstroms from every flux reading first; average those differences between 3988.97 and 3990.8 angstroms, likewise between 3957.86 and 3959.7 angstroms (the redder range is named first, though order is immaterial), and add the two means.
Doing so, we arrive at 4.5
